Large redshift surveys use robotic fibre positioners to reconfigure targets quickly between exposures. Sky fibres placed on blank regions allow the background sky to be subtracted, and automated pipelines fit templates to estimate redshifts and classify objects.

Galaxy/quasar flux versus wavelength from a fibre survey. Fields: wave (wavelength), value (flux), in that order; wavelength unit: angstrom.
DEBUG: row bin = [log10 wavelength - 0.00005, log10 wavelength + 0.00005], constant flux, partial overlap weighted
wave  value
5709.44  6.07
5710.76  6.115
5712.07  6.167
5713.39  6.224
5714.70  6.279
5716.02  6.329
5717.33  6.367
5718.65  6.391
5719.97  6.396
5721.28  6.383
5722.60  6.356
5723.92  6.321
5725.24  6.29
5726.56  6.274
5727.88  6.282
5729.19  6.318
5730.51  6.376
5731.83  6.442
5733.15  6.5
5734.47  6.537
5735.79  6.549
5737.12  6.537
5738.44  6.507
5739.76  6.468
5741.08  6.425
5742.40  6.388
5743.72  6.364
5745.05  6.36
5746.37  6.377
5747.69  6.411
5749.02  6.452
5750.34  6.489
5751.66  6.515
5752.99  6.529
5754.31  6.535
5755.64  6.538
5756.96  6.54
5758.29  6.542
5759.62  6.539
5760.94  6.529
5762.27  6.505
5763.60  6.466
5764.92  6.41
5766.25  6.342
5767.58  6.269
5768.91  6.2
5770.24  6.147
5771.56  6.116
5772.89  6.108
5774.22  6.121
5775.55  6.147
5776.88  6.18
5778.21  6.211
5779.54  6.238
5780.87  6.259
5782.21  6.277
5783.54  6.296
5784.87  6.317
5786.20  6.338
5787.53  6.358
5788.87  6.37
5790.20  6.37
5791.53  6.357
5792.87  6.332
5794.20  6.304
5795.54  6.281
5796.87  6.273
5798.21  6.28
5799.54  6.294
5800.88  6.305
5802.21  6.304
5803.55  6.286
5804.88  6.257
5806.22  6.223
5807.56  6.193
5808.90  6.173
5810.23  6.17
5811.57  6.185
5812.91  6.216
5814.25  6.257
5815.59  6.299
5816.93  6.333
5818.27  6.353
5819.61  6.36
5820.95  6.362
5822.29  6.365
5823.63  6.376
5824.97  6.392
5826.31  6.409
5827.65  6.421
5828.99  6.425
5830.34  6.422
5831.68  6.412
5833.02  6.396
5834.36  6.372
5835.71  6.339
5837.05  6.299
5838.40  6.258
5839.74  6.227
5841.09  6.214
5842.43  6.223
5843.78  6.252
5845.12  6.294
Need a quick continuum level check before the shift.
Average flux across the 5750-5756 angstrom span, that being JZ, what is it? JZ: 6.52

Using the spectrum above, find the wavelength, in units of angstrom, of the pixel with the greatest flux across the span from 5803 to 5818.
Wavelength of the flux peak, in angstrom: 5816.93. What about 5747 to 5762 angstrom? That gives 5758.29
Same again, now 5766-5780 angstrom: 5766.25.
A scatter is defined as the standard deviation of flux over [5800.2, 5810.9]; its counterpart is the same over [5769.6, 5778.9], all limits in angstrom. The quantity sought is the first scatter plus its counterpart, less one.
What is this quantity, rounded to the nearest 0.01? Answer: -0.91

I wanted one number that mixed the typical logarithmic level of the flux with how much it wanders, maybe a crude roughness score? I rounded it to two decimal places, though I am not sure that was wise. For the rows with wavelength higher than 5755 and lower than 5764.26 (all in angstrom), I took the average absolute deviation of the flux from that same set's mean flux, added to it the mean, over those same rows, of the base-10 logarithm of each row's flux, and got 0.84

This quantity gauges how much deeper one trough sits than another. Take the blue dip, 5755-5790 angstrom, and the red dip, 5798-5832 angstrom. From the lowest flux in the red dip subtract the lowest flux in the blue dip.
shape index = 0.062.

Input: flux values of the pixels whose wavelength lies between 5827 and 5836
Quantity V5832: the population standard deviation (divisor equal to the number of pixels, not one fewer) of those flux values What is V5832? 0.030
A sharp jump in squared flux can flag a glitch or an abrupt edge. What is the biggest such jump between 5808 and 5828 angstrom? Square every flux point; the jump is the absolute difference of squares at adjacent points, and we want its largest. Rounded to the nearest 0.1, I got 0.5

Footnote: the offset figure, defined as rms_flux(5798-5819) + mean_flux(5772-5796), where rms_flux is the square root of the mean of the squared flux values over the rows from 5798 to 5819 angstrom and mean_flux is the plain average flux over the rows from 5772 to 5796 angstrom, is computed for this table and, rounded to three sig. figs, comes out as 12.5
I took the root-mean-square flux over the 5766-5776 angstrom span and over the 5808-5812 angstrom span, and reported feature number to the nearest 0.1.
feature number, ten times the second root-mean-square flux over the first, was 10.0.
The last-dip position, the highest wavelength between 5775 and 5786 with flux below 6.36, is 5784.87 angstrom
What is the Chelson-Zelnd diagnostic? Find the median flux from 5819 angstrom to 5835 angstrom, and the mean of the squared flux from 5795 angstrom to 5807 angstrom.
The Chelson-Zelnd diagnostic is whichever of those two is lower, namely 6.39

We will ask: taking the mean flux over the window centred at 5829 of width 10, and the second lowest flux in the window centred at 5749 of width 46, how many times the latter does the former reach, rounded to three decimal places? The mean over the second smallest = 1.043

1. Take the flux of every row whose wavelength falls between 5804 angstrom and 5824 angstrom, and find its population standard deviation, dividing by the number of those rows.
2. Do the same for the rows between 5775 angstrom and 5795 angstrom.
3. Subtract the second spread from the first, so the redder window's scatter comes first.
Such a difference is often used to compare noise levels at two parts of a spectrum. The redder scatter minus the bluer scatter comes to 0.008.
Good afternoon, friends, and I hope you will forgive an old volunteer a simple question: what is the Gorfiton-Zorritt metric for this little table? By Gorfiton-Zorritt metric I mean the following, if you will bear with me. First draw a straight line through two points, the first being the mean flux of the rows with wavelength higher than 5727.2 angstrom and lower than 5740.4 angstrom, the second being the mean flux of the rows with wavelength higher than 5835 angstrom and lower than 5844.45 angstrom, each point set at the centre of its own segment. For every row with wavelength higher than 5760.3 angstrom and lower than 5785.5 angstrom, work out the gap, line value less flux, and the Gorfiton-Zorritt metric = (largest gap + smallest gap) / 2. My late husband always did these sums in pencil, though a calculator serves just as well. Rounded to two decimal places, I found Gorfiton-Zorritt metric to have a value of 0.07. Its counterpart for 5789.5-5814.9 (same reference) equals 0.06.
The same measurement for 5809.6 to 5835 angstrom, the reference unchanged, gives 0.00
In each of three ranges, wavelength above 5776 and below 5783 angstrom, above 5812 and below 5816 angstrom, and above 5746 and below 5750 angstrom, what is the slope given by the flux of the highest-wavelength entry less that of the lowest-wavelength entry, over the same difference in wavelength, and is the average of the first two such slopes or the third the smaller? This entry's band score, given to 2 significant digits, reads 0.025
